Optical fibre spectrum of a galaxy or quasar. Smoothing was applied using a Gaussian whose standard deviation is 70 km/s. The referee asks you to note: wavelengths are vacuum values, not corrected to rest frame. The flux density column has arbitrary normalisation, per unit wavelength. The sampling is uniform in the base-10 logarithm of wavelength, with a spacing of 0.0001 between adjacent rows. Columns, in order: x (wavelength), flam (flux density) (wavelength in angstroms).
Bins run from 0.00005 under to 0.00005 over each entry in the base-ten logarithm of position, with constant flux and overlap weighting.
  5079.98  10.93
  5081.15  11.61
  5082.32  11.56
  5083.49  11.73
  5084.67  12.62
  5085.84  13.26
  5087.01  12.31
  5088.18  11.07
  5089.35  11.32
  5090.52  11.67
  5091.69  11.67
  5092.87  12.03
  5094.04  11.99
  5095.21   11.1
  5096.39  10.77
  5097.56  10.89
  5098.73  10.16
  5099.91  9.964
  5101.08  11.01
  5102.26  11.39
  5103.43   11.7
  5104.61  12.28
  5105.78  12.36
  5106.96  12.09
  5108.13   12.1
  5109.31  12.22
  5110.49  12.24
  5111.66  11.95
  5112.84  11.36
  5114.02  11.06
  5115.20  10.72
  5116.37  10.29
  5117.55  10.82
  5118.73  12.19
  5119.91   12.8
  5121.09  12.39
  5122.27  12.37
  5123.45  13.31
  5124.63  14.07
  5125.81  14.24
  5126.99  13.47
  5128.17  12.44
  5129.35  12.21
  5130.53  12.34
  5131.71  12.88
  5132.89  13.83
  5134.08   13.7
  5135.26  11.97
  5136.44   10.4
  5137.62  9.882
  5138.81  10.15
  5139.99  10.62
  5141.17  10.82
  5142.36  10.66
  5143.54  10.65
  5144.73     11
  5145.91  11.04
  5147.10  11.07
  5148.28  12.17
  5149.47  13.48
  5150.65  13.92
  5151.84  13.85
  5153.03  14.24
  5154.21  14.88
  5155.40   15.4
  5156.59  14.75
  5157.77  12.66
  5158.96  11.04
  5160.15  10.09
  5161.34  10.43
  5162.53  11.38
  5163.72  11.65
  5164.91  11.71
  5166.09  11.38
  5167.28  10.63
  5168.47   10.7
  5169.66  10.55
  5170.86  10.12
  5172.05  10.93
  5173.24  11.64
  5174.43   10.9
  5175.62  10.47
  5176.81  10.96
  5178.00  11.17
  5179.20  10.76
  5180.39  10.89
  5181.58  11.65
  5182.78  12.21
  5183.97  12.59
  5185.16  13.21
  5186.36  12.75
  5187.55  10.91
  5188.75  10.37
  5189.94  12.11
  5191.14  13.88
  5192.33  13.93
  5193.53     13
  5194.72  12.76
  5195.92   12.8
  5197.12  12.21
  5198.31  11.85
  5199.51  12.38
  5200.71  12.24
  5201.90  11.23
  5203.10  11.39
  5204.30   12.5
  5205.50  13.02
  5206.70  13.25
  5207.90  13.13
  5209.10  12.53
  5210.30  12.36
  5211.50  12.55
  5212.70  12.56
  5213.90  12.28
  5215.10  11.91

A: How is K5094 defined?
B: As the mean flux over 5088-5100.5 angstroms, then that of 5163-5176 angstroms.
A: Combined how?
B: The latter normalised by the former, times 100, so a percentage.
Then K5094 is 98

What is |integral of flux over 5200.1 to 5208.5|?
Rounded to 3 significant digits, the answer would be 104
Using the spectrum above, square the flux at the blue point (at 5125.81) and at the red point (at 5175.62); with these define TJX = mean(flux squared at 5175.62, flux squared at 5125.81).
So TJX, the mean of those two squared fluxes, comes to 156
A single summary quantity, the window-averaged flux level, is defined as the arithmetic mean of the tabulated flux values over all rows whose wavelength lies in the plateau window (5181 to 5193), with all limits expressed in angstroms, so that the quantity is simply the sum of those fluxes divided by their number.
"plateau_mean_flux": 12.36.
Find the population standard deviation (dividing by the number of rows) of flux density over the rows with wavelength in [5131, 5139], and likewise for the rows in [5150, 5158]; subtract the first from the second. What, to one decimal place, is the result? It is -0.7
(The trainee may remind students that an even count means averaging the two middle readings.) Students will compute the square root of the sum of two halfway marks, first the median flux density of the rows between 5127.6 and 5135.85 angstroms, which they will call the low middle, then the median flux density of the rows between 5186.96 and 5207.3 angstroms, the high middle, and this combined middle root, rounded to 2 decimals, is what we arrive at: 4.98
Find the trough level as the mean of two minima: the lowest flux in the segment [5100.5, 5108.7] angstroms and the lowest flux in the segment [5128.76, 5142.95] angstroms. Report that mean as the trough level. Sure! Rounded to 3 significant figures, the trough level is 10.4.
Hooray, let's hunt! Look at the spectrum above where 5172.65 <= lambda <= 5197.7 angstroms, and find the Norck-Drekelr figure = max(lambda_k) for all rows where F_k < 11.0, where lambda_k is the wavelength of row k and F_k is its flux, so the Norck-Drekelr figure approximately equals 5188.75 angstroms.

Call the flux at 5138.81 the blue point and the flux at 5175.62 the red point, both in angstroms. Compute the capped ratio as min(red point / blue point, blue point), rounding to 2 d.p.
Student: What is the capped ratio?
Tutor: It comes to 1.03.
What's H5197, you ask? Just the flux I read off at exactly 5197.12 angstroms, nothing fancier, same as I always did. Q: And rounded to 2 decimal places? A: 12.21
